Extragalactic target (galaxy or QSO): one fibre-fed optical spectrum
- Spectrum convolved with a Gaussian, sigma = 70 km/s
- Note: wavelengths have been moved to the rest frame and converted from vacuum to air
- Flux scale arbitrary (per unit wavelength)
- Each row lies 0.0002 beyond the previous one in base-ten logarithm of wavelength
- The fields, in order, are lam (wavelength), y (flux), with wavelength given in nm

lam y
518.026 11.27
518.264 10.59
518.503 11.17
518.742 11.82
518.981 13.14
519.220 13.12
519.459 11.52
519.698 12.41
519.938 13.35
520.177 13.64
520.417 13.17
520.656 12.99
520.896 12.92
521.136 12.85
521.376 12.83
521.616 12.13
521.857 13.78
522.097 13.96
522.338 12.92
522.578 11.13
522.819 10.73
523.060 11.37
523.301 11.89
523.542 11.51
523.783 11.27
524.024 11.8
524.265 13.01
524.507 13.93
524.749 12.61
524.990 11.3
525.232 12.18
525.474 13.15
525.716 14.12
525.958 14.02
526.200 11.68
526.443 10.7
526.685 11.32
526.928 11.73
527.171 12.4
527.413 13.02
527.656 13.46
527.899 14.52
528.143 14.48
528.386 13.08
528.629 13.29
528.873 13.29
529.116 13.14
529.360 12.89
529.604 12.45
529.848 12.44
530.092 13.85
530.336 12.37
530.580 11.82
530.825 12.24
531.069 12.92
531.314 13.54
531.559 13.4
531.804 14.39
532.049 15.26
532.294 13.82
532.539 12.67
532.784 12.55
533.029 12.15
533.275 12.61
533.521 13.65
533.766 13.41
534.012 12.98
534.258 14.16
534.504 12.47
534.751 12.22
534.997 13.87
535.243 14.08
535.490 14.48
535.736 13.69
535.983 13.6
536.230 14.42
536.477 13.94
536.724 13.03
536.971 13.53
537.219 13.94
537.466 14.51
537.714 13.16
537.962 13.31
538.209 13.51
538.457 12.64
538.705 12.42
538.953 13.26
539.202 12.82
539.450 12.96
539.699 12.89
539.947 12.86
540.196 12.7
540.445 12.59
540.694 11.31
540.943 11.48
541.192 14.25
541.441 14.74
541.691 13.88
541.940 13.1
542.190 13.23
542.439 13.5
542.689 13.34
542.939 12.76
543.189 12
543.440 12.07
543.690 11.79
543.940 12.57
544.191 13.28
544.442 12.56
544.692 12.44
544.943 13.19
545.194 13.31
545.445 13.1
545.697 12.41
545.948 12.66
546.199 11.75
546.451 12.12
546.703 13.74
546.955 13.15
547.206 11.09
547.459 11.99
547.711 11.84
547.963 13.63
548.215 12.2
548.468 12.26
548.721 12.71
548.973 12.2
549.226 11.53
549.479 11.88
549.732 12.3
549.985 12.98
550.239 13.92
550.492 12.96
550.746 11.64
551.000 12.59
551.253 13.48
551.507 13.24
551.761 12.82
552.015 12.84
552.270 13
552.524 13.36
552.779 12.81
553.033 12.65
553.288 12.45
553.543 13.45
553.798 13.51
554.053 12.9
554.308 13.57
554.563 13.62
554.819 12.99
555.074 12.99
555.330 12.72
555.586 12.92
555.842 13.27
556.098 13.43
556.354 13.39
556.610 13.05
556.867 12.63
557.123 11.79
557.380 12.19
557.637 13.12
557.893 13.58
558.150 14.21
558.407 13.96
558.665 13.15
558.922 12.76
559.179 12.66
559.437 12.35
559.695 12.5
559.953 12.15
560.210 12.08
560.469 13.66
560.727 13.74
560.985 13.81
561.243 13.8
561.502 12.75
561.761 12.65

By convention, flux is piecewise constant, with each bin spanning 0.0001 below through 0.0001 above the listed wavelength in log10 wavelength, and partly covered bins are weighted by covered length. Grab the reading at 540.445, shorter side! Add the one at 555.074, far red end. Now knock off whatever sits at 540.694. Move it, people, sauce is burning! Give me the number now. 14.3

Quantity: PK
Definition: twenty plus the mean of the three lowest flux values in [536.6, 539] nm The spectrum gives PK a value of 32.7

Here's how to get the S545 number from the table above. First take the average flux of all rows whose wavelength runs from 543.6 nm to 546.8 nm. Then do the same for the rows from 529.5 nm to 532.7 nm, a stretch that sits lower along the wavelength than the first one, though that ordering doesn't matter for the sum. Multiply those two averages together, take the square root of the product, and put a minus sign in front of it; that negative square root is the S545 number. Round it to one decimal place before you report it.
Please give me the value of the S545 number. -12.9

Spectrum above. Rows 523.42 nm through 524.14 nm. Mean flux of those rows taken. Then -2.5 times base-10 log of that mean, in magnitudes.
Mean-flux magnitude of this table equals -2.65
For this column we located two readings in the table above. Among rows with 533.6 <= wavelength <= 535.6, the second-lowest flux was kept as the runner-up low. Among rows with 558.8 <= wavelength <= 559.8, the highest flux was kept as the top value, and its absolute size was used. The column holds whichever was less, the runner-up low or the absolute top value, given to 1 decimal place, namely 12.5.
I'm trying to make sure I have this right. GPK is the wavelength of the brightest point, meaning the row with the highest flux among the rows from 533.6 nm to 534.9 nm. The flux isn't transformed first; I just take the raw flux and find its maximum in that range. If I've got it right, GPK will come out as 534.258 nm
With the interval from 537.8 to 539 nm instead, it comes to 538.209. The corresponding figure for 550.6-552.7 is 551.253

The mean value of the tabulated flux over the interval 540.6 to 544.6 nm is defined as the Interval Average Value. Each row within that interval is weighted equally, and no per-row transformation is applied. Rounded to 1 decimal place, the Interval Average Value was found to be 12.9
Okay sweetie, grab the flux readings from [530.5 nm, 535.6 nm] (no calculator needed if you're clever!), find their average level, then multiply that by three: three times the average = 39.8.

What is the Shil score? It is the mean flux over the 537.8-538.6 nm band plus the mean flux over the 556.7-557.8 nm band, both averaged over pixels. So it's 25.6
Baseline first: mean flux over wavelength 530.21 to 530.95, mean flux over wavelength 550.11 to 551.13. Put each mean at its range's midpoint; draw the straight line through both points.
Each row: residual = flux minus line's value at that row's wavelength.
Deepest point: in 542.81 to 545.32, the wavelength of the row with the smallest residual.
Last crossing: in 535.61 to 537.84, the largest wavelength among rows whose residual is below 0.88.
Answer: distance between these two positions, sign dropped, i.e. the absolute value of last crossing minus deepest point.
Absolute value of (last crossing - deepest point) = 5.98 nm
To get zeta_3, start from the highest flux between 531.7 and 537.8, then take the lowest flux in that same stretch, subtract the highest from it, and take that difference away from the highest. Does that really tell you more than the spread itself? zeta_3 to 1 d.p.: 18.4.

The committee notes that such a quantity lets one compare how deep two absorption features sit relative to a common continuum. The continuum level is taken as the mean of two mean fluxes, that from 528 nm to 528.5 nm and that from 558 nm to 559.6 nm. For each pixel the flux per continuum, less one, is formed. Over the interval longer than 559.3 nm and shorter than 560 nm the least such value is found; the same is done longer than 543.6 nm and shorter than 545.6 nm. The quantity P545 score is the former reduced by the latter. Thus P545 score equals 0.027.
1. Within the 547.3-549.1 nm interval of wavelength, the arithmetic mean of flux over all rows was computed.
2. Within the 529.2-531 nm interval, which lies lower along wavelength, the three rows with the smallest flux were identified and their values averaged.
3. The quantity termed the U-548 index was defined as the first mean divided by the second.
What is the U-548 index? 1.02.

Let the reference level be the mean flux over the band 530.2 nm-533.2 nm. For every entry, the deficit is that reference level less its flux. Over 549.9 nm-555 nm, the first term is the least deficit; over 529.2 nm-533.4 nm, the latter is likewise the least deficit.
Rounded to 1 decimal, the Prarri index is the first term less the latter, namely 1.3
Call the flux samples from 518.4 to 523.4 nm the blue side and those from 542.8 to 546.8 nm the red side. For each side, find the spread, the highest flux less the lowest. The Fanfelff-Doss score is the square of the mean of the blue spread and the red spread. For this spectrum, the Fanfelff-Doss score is 7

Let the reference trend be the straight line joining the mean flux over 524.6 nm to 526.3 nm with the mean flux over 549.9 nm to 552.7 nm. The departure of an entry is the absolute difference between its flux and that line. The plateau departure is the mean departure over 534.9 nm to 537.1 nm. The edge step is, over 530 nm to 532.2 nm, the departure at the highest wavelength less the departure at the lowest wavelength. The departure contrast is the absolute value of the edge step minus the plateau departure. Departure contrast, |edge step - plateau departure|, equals 0.4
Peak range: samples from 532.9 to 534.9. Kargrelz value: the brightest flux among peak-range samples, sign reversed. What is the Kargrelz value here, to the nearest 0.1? -14.2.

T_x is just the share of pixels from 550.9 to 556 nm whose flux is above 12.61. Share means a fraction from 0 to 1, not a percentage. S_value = 0.9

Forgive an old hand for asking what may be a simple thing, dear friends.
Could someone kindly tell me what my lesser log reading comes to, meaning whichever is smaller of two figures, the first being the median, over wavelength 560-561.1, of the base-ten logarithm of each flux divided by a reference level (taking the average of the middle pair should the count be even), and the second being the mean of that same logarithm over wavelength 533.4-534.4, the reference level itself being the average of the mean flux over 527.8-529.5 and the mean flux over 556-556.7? 0.00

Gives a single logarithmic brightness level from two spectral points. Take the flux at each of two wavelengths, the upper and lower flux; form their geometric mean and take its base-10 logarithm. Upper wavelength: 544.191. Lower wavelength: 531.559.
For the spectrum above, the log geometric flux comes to 1.125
